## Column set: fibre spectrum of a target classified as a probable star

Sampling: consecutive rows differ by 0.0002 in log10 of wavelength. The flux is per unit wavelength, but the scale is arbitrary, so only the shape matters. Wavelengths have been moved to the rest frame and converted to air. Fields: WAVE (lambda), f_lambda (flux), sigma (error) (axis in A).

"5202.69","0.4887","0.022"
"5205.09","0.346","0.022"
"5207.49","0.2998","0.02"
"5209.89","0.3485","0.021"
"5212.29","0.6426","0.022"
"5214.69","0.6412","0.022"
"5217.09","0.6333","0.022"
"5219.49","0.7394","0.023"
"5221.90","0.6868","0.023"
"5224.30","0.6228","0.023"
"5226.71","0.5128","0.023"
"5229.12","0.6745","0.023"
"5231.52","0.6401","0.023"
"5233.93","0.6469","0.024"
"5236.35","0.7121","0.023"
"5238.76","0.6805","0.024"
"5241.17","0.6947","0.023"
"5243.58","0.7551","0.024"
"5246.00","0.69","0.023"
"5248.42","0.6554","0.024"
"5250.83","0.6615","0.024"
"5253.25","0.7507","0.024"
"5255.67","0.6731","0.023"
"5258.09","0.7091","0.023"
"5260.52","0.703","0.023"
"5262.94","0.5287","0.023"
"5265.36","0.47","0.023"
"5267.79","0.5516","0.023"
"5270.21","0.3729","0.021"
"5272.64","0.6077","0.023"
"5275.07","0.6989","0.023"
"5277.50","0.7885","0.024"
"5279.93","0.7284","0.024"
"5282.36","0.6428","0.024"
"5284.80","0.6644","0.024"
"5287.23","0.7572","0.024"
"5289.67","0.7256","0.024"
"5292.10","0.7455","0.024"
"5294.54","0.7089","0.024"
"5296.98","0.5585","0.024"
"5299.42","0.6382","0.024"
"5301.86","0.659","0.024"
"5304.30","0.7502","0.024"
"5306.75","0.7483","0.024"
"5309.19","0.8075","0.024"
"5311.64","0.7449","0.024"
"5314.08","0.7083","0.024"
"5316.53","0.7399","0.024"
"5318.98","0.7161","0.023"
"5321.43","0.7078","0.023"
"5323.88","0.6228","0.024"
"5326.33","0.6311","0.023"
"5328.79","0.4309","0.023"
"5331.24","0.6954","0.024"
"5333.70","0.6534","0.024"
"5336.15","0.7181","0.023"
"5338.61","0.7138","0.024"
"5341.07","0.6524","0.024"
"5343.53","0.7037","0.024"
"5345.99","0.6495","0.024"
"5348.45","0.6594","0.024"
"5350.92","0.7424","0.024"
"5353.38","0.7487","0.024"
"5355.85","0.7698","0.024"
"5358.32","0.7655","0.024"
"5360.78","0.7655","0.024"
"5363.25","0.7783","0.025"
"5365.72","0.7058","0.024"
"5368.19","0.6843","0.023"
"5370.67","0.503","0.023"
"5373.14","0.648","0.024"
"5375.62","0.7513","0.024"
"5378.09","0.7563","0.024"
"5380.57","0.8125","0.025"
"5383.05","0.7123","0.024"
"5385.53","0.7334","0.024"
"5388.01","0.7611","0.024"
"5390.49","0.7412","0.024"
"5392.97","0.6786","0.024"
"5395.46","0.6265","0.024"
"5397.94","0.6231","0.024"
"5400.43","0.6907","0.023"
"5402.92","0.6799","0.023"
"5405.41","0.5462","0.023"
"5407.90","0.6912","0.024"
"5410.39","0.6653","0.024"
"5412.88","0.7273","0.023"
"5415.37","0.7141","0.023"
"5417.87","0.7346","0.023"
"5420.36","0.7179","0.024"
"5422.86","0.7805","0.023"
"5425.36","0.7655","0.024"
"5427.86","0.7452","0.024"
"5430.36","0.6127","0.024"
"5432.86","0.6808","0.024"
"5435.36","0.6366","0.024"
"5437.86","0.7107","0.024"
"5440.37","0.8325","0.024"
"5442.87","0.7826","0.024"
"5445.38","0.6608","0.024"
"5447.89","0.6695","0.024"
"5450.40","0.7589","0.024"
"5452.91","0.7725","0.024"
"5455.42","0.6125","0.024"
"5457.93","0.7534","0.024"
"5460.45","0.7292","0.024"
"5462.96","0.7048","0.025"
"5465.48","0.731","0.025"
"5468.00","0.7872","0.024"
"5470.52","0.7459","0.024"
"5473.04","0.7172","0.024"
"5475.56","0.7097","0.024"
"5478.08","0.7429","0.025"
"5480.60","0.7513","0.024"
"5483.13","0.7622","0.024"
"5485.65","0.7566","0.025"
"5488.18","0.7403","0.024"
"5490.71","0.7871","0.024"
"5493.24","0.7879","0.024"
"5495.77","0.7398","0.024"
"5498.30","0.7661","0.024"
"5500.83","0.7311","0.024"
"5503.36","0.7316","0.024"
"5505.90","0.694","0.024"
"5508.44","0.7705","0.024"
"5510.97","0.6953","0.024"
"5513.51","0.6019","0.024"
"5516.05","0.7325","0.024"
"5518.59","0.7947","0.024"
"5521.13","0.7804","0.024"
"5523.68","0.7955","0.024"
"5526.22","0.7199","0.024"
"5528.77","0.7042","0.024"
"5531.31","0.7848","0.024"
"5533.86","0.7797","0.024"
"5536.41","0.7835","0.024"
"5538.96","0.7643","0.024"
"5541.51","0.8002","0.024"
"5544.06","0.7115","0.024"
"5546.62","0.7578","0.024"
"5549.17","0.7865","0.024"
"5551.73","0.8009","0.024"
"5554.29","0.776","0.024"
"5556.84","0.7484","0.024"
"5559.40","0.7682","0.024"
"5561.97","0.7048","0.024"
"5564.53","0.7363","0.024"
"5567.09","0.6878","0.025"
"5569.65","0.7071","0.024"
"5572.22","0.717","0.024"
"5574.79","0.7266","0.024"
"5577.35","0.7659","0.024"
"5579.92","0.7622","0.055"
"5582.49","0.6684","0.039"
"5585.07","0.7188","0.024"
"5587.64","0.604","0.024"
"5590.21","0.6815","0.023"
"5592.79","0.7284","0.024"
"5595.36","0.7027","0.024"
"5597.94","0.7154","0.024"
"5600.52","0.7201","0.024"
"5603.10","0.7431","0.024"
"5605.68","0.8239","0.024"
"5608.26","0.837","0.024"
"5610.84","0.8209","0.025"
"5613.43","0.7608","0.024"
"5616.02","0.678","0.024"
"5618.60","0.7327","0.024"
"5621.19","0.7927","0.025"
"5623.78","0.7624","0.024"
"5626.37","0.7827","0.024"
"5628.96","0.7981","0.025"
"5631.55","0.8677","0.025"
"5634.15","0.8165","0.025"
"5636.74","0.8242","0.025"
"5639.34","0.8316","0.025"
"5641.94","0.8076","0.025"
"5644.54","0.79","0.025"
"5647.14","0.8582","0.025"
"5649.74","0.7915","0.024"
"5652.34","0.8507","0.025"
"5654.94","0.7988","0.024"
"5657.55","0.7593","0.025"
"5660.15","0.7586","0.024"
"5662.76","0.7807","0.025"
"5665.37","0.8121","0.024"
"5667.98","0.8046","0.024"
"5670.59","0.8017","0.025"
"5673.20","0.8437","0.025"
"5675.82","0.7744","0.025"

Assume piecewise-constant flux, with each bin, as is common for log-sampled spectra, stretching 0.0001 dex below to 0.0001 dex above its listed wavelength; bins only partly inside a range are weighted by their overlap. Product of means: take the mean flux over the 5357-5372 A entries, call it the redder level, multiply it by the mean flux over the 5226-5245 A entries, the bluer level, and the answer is 0.47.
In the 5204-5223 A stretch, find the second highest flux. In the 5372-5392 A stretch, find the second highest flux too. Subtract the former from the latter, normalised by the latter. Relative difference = 0.10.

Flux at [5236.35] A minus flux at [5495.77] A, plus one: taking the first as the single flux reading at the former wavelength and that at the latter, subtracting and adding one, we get 0.97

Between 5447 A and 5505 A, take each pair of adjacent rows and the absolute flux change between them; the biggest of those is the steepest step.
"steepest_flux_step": 0.16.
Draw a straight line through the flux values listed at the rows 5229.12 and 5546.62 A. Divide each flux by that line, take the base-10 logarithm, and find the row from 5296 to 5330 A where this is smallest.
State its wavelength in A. 5328.79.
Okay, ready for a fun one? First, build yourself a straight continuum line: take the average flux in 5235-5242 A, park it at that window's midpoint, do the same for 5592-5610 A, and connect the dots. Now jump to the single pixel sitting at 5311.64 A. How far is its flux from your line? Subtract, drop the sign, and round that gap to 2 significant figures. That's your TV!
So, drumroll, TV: 0.038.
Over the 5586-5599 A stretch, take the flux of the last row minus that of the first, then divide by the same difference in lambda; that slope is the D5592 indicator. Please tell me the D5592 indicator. 0.011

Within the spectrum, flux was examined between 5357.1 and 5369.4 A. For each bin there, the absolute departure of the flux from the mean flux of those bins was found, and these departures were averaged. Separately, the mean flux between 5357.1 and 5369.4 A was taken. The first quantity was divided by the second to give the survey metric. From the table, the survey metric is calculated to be 0.048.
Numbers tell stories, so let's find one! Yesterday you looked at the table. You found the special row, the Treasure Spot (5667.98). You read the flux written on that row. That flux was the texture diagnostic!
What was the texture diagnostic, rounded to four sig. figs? 0.8046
